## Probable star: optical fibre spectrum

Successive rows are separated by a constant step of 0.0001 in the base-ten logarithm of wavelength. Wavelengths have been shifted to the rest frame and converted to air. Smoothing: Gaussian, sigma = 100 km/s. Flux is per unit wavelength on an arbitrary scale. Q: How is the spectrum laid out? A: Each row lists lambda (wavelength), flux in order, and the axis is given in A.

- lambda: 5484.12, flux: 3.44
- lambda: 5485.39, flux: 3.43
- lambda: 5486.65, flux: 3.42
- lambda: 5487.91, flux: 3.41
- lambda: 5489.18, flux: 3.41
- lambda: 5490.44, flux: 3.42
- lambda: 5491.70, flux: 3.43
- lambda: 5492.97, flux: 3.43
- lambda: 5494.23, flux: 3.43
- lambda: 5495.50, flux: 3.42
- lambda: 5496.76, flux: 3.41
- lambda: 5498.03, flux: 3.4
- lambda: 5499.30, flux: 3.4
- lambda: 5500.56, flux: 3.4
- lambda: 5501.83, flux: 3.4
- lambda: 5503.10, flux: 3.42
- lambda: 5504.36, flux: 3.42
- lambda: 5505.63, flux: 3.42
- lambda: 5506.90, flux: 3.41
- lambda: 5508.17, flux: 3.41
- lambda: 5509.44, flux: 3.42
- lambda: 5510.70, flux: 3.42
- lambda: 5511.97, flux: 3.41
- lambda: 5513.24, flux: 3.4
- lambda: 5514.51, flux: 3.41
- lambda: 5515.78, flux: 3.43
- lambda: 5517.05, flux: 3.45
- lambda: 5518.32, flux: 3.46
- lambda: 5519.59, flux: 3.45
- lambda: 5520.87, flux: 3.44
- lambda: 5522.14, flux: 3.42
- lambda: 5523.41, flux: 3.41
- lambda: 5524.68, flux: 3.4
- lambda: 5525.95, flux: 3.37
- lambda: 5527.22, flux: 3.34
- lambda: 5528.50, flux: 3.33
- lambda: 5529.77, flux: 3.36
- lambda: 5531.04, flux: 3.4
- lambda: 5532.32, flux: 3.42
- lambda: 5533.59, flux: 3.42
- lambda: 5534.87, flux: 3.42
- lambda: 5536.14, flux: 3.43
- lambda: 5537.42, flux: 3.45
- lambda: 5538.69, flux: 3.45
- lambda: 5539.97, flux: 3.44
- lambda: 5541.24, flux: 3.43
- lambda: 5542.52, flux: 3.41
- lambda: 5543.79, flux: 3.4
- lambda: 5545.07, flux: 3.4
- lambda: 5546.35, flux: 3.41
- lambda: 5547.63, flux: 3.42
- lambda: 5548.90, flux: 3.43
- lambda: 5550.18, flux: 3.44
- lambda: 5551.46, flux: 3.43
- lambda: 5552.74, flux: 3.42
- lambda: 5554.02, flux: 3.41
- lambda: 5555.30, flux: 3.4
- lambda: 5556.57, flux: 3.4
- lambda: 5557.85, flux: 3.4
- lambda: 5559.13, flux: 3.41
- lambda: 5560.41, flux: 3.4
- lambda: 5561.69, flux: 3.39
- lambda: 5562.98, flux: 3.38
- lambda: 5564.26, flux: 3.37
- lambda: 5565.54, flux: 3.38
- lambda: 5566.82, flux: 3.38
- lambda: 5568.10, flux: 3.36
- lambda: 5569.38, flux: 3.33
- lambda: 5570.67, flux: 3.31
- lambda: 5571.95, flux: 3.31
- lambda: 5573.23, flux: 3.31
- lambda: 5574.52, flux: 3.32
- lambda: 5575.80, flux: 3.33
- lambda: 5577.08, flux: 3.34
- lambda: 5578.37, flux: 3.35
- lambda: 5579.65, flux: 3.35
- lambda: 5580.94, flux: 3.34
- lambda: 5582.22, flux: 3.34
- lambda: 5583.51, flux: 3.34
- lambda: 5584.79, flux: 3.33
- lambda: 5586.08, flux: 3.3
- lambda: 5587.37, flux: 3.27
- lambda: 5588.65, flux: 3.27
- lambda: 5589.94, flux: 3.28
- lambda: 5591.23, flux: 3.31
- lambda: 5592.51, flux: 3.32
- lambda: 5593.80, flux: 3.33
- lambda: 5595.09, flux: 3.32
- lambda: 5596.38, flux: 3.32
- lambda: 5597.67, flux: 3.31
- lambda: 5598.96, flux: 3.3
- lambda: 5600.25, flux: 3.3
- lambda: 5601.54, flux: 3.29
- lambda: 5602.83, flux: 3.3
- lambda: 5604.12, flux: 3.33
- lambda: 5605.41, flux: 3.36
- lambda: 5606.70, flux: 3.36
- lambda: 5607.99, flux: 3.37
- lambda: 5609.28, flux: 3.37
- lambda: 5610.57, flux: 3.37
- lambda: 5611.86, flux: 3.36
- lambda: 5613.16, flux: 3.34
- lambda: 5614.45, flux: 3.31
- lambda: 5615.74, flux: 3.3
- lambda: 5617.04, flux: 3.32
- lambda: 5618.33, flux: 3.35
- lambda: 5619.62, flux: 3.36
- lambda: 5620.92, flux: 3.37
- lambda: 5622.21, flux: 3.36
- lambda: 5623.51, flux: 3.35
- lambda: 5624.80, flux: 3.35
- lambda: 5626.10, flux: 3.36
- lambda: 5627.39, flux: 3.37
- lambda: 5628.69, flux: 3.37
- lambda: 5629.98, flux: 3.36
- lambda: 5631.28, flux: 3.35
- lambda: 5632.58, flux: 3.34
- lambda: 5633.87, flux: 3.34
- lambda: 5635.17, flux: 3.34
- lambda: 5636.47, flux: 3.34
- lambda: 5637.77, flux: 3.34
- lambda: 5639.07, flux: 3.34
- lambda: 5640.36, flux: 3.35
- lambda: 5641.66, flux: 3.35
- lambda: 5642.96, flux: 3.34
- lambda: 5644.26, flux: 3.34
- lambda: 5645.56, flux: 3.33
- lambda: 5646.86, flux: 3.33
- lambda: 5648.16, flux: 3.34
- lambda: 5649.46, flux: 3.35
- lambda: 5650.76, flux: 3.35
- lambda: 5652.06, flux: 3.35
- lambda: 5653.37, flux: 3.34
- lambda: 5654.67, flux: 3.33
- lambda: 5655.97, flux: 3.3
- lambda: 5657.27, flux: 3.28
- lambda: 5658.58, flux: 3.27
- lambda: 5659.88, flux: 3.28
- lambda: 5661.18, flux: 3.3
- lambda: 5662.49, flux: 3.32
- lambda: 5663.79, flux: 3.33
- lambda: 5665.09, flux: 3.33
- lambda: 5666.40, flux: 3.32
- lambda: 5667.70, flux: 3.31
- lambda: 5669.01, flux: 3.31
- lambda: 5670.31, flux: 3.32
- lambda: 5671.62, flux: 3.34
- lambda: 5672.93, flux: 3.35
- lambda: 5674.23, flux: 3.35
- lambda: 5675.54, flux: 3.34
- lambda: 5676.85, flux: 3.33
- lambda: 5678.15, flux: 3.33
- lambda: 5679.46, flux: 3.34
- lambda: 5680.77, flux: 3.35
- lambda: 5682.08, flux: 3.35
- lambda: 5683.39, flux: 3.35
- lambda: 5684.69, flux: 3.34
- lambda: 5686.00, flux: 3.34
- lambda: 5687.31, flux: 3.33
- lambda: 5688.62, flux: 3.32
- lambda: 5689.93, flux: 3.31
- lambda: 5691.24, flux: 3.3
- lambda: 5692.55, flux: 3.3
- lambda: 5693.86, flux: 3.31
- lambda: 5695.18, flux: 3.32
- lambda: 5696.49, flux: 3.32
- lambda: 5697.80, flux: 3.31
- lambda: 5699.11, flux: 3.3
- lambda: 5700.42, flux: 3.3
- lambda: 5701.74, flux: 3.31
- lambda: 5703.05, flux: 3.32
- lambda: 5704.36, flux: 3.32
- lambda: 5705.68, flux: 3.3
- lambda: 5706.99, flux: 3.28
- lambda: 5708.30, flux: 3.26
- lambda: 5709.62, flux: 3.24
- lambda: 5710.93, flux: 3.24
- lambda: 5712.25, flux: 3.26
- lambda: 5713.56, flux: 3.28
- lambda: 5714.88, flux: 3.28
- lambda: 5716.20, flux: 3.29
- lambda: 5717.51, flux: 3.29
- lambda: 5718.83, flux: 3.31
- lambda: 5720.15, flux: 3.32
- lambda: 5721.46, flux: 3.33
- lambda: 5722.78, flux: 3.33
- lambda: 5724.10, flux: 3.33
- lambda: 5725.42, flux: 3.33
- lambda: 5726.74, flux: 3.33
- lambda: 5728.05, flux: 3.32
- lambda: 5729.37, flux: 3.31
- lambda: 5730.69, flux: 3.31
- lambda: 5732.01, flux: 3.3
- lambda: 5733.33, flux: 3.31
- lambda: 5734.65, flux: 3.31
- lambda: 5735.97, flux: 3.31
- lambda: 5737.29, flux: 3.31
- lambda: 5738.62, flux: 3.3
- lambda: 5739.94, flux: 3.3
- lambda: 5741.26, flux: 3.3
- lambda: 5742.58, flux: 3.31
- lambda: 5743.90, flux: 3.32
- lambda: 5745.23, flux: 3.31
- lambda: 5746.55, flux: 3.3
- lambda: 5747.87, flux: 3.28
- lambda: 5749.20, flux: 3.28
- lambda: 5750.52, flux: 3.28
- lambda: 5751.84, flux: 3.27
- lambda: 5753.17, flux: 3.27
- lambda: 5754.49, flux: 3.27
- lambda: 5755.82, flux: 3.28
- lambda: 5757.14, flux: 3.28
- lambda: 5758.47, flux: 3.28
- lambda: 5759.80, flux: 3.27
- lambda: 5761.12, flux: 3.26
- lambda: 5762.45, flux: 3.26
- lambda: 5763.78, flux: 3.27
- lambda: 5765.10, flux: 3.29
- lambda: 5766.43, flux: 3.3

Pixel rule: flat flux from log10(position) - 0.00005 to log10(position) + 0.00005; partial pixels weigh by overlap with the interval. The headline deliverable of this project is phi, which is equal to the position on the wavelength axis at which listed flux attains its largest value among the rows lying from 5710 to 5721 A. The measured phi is 5720.15 A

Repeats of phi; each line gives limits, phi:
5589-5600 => 5593.80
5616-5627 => 5620.92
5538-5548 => 5538.69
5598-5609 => 5607.99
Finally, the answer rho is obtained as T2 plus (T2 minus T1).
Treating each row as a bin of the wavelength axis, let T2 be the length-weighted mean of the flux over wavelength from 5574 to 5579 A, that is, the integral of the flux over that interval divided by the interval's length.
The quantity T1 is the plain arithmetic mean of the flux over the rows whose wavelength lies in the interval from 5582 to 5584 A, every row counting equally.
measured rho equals 3.33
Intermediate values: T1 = 3.34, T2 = 3.34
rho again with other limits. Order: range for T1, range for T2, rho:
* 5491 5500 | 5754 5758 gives 3.13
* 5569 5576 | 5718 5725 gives 3.32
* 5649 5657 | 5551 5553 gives 3.51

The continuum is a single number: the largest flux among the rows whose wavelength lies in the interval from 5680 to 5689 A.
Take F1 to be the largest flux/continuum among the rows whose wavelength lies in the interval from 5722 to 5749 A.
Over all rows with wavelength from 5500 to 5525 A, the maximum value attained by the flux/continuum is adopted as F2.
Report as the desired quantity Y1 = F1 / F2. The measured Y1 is 0.96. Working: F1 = 0.99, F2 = 1.033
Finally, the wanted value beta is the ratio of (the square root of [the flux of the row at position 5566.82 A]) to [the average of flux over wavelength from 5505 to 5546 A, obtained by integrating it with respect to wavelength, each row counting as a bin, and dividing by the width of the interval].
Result 0.539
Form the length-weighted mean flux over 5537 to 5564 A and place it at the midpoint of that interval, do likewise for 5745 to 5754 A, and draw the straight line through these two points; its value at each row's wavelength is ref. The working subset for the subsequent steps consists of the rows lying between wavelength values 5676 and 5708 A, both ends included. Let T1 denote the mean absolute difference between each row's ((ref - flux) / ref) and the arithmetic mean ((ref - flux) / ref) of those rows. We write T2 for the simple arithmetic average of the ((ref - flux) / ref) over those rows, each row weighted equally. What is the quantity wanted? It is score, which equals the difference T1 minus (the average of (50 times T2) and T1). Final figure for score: 0.0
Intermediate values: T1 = 0.004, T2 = 0.001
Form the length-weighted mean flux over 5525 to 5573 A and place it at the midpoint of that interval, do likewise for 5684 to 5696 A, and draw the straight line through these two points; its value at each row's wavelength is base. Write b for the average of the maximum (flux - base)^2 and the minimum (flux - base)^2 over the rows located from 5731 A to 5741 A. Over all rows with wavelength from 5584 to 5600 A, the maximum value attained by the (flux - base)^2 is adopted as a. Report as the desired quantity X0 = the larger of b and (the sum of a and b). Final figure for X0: 0.011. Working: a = 0.011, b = 0.0001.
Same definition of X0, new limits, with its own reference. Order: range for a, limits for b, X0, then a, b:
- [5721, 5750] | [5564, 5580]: 0.004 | 0.001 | 0.0027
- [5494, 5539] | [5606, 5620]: 0.008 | 0.006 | 0.0018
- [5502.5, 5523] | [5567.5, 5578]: 0.005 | 0.002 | 0.0030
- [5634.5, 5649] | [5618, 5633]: 0.000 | 0.000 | 0.0002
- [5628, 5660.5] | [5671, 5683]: 0.005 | 0.004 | 0.0004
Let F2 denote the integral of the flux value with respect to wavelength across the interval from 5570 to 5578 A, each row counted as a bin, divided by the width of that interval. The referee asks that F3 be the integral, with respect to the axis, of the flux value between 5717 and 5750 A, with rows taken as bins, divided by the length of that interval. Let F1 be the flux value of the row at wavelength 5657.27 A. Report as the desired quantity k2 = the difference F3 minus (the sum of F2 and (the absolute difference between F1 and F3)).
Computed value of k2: -0.039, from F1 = 3.28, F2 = 3.32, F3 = 3.31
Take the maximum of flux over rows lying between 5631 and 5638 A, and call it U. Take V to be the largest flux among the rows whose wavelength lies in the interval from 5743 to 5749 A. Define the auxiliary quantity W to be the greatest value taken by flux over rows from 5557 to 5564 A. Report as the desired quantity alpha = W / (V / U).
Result 3.44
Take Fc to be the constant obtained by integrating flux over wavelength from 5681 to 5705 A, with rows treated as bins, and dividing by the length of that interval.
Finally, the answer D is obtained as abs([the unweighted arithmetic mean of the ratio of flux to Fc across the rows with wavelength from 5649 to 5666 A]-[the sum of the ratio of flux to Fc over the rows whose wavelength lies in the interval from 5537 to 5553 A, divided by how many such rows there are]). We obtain 0.032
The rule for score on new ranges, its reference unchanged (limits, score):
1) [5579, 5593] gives -0.6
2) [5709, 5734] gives 0.0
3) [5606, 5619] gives -0.2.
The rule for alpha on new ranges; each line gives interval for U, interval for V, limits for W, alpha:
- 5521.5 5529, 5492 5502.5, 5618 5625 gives 3.36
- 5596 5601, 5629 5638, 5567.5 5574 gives 3.32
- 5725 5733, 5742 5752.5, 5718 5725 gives 3.34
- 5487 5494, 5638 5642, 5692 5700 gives 3.40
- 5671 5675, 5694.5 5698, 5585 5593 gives 3.35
